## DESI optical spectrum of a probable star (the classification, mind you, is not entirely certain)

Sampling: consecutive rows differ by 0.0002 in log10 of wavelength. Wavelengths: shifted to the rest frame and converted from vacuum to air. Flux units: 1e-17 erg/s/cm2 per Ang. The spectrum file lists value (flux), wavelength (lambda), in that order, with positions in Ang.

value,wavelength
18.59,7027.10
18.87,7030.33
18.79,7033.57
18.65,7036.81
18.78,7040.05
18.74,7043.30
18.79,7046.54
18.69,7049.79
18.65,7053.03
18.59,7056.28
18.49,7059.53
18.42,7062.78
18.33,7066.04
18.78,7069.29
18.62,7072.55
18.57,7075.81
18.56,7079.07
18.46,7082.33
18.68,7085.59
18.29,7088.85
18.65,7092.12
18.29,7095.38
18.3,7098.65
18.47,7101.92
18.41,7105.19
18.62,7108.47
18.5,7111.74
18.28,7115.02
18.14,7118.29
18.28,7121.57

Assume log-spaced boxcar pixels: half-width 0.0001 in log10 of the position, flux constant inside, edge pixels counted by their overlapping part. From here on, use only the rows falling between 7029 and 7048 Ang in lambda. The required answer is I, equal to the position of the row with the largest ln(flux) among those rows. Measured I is 7030.33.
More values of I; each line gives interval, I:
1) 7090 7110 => 7092.12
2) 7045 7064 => 7046.54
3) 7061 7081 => 7069.29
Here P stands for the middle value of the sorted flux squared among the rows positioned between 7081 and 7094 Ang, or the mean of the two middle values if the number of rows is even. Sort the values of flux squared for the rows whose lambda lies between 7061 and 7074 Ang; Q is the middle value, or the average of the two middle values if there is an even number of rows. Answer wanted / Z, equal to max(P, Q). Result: 344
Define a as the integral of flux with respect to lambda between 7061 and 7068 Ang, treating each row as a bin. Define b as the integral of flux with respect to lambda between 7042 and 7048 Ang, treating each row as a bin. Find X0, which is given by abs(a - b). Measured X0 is 16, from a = 129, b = 113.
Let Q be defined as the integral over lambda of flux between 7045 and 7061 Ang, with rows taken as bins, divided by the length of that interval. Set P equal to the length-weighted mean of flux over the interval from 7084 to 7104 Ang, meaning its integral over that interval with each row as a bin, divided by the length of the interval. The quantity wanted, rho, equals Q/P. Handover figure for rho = 1.01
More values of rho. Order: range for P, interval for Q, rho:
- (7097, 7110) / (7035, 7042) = 1.01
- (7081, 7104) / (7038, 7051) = 1.02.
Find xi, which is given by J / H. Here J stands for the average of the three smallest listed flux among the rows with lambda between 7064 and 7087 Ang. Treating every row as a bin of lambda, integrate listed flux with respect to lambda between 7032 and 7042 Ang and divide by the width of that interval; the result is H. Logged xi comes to 0.99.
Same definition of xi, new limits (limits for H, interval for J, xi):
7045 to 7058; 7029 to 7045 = 1.00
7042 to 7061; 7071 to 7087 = 0.99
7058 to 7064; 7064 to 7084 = 1.00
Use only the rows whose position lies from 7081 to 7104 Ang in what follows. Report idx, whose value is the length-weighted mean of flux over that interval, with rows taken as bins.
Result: 18.5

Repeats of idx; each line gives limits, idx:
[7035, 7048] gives 18.7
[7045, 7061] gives 18.6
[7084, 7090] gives 18.5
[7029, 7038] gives 18.8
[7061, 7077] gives 18.5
